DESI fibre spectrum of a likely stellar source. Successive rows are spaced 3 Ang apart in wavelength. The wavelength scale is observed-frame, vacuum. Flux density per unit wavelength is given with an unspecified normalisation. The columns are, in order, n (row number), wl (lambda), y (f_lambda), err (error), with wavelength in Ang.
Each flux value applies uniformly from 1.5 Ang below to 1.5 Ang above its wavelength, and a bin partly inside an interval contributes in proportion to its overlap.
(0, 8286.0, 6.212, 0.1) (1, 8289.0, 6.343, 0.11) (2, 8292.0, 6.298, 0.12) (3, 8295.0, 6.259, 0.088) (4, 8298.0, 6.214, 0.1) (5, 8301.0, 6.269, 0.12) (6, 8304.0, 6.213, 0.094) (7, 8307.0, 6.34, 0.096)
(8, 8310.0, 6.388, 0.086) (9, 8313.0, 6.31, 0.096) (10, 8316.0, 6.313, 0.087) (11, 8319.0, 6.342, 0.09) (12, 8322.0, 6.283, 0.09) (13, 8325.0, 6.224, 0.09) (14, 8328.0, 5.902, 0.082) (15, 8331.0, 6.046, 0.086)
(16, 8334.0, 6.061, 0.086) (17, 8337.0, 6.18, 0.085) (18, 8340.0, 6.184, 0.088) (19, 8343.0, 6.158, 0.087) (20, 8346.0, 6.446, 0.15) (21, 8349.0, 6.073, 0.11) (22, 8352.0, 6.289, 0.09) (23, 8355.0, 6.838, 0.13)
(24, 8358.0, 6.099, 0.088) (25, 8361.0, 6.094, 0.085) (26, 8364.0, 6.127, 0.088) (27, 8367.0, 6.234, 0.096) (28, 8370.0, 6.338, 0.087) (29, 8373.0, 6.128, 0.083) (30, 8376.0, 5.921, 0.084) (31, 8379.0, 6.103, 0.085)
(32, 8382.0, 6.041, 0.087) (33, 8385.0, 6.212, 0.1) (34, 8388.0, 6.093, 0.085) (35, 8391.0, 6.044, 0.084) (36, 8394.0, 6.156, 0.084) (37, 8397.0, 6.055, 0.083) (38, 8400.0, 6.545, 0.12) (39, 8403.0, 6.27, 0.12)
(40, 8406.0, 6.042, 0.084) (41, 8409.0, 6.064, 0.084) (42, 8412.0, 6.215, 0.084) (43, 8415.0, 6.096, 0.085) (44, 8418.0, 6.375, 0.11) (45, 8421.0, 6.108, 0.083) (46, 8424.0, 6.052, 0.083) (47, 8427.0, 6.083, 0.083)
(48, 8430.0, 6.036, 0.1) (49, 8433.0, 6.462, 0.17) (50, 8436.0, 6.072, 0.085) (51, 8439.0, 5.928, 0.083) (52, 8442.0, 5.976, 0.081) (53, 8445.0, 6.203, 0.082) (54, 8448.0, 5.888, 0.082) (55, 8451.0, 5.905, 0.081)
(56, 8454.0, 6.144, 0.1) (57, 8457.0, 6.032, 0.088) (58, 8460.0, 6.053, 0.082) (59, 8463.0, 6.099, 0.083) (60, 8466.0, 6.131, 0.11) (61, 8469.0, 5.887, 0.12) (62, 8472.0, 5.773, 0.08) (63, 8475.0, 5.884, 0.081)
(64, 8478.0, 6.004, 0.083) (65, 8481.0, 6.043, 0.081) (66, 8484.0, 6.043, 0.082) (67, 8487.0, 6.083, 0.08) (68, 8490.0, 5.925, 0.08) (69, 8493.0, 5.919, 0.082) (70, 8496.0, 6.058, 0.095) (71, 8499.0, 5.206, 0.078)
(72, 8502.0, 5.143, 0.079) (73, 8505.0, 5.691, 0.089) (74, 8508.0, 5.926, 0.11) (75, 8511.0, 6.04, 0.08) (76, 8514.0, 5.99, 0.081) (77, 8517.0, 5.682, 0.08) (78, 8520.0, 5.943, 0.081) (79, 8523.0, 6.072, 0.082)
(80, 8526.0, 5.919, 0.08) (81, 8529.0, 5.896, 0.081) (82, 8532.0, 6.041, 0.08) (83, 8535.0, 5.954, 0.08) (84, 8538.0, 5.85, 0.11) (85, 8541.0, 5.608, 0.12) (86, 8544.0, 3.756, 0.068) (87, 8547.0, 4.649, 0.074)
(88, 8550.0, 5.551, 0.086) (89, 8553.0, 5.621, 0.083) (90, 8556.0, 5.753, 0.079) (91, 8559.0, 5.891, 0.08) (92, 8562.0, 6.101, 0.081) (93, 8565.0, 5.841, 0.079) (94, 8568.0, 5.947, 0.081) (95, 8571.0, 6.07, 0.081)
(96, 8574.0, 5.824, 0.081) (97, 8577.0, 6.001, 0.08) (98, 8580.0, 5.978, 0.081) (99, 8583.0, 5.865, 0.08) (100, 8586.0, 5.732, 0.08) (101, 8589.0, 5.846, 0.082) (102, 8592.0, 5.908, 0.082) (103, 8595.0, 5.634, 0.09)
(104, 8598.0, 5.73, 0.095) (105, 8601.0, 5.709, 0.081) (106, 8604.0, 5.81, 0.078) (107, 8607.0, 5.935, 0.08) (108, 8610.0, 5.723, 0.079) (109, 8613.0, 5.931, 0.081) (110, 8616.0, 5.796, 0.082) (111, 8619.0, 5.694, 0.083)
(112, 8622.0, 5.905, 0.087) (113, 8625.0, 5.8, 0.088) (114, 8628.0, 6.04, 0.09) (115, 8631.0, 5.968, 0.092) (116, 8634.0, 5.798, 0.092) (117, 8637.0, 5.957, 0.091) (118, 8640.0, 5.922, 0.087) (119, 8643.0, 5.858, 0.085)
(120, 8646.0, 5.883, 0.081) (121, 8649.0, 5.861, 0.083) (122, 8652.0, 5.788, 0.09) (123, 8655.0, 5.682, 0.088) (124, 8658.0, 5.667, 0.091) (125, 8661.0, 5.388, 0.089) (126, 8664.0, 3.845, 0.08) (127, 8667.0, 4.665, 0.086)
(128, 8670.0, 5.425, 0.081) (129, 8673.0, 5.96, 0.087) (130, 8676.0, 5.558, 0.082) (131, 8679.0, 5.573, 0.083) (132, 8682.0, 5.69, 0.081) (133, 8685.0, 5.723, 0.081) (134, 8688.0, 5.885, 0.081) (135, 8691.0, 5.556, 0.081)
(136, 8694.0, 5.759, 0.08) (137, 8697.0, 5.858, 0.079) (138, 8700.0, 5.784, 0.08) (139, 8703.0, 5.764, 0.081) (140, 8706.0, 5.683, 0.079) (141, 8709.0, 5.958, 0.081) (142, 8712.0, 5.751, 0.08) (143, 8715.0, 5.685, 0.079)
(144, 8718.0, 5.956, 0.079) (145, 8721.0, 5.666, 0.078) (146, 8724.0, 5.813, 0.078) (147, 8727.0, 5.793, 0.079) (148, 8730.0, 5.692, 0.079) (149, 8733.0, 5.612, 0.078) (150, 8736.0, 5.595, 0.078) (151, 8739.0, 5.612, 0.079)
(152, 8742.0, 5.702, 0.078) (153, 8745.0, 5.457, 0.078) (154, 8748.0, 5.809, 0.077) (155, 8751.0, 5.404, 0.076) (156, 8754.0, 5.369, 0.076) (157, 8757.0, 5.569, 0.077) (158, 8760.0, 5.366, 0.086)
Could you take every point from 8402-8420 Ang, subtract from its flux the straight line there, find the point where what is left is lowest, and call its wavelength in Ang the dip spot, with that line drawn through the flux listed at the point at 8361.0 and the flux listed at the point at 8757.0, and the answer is 8406.0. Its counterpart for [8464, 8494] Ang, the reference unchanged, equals 8472.0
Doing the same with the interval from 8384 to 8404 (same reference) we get 8391.0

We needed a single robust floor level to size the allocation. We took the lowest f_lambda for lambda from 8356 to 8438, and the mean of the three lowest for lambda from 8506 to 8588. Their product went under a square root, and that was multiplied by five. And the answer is 26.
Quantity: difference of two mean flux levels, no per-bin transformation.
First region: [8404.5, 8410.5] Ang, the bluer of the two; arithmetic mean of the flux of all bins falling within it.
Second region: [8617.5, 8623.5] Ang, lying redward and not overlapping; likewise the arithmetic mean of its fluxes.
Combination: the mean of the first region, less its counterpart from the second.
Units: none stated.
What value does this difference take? 0.25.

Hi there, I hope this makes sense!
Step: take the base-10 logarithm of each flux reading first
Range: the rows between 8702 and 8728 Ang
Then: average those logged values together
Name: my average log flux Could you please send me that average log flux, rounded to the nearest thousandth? 0.762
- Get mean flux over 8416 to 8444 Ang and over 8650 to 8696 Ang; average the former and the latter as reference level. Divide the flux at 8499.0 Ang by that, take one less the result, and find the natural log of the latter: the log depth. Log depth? -2.3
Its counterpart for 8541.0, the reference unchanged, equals -3.4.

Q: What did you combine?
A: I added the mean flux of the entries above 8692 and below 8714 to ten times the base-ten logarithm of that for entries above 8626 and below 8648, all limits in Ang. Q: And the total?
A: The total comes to 13.5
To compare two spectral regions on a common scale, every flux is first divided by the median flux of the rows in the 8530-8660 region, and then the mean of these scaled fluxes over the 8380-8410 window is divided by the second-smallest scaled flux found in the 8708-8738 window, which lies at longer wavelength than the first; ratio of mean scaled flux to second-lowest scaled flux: 1.10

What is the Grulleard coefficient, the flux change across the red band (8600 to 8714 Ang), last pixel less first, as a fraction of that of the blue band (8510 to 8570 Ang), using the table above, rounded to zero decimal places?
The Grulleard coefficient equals 0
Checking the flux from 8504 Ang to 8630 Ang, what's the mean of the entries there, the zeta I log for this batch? 5.78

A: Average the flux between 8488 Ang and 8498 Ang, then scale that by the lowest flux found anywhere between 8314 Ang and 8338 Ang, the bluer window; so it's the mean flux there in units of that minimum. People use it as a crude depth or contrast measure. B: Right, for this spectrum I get 1.01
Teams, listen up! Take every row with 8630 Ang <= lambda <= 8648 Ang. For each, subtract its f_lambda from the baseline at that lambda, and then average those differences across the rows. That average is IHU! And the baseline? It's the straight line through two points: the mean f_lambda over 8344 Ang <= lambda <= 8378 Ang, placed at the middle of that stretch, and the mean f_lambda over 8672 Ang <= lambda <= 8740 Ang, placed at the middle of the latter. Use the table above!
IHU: -0.06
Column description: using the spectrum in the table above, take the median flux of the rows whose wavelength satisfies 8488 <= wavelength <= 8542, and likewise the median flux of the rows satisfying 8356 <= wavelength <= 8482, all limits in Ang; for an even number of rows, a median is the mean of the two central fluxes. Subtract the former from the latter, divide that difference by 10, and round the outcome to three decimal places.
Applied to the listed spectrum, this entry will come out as 0.017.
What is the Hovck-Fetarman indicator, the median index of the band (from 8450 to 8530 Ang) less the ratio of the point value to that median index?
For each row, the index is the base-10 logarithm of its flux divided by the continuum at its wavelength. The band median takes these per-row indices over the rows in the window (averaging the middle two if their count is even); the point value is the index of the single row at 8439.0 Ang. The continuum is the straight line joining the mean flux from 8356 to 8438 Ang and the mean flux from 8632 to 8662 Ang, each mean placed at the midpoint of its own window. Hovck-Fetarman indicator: -5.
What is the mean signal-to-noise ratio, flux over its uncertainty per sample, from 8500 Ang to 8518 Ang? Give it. 67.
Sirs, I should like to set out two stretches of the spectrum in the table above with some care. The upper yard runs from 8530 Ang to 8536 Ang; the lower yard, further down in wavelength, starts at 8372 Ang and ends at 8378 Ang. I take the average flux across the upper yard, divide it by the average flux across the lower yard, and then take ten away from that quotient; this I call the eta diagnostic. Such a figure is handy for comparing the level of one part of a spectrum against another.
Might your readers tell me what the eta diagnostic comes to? -9.00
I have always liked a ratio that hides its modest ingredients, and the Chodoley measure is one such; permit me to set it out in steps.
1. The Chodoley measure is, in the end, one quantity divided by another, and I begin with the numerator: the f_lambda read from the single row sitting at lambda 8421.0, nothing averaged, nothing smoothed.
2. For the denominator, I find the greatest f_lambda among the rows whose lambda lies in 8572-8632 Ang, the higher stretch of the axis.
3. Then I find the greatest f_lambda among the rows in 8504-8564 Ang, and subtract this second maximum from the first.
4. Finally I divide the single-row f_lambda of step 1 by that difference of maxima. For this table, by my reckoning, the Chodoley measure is -100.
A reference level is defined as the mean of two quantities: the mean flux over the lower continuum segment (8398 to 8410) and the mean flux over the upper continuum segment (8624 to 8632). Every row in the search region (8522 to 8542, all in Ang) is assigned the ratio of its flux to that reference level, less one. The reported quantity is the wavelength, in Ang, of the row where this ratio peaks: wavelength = 8523.0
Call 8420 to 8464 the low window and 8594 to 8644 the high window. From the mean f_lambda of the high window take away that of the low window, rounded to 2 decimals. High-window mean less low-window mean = -0.23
